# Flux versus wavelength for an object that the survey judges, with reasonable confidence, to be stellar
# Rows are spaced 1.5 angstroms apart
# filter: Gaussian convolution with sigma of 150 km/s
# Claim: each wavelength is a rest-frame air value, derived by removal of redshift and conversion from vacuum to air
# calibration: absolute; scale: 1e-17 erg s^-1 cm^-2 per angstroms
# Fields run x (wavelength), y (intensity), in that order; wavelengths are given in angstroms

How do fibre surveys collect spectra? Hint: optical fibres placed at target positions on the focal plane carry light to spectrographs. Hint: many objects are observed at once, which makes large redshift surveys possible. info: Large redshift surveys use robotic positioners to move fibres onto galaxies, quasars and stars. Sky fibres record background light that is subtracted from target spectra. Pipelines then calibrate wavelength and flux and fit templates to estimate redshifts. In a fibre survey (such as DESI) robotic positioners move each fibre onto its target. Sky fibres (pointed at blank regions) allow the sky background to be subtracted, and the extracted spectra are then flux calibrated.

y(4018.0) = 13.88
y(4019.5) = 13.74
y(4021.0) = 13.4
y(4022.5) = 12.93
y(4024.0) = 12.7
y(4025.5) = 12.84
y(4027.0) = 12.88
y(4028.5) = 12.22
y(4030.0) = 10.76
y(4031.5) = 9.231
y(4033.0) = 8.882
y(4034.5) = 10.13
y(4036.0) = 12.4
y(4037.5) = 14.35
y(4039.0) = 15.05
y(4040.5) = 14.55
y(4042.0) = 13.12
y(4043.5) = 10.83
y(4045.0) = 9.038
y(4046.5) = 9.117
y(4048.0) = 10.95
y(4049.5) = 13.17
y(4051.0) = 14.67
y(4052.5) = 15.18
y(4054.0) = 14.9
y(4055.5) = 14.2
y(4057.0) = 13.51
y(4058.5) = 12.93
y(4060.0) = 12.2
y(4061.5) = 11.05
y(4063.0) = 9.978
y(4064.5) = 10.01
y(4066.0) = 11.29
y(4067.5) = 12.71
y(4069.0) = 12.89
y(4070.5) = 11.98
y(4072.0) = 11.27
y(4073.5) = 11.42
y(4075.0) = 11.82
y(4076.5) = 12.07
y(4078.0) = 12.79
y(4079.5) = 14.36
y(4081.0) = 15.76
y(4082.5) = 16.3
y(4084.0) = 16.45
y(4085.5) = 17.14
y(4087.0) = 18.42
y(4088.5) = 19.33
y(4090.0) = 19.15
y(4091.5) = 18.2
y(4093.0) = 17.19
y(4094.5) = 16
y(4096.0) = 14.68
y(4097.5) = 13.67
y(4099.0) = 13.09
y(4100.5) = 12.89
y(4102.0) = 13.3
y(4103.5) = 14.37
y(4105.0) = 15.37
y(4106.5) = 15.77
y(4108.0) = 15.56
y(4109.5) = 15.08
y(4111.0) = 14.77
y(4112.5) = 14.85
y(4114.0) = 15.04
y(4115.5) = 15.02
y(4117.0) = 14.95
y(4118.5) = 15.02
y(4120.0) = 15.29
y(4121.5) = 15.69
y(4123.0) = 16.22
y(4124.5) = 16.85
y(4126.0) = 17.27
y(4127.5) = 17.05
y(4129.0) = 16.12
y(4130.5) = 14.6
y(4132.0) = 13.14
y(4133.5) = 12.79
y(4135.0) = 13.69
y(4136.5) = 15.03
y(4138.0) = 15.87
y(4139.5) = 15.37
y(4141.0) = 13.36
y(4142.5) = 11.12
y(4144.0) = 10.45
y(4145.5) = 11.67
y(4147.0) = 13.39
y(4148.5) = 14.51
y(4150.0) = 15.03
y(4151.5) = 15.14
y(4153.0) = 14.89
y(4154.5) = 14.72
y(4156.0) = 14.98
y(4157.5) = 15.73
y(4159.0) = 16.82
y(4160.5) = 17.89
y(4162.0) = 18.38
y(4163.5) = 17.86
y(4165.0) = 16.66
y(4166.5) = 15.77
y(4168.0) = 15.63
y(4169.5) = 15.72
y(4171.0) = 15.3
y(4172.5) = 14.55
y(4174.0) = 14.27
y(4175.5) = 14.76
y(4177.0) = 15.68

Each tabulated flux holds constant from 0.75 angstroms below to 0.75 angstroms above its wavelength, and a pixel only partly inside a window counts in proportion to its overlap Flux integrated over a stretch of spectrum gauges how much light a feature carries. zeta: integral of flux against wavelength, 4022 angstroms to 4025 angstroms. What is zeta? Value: 38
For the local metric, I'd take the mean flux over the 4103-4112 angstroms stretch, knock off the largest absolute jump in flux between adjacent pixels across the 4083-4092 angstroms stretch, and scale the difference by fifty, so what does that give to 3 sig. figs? 694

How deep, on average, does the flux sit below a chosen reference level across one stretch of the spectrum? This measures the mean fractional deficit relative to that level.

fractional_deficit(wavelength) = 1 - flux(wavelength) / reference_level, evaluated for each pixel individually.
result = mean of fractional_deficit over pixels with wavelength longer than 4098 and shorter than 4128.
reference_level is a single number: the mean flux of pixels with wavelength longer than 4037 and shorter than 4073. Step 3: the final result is -0.22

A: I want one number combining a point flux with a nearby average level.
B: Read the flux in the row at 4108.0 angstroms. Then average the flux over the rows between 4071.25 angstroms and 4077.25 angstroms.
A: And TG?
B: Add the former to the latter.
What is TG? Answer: 27.2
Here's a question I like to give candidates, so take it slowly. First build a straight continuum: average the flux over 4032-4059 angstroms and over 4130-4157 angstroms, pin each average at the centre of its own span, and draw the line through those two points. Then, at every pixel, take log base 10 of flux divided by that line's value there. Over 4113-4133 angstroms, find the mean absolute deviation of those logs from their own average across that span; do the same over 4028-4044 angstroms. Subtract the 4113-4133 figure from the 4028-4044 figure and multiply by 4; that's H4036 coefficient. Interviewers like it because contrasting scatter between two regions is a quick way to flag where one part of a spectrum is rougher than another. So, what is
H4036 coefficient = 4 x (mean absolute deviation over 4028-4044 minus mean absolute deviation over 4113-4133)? 0.17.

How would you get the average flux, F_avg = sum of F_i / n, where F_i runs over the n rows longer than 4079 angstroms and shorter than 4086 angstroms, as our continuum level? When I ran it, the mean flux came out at 16.0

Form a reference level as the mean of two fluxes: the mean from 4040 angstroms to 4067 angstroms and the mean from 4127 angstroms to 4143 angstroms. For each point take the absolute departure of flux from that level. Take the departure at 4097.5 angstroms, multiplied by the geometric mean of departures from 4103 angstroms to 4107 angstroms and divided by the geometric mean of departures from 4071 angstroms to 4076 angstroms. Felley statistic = 0.3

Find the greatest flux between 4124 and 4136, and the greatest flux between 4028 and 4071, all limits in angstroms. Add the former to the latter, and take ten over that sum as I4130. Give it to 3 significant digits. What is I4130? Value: 0.308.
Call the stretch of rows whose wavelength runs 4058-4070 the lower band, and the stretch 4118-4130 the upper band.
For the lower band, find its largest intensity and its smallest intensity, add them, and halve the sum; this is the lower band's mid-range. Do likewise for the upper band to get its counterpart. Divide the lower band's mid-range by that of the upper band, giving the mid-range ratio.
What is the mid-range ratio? 0.71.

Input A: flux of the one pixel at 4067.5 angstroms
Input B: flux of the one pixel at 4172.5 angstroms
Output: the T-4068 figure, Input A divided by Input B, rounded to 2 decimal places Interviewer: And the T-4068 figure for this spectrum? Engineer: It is 0.87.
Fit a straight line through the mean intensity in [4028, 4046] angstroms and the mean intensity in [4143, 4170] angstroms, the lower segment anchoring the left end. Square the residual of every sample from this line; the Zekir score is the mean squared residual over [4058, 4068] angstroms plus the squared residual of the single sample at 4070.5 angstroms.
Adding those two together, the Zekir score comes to 2.9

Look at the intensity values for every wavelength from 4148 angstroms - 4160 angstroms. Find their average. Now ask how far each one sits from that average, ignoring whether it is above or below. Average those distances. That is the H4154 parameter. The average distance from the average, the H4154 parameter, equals 0.52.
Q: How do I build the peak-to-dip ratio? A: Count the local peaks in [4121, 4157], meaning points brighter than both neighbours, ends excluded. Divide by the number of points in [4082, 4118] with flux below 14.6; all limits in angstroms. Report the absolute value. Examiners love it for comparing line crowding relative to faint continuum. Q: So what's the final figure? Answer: 0.600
